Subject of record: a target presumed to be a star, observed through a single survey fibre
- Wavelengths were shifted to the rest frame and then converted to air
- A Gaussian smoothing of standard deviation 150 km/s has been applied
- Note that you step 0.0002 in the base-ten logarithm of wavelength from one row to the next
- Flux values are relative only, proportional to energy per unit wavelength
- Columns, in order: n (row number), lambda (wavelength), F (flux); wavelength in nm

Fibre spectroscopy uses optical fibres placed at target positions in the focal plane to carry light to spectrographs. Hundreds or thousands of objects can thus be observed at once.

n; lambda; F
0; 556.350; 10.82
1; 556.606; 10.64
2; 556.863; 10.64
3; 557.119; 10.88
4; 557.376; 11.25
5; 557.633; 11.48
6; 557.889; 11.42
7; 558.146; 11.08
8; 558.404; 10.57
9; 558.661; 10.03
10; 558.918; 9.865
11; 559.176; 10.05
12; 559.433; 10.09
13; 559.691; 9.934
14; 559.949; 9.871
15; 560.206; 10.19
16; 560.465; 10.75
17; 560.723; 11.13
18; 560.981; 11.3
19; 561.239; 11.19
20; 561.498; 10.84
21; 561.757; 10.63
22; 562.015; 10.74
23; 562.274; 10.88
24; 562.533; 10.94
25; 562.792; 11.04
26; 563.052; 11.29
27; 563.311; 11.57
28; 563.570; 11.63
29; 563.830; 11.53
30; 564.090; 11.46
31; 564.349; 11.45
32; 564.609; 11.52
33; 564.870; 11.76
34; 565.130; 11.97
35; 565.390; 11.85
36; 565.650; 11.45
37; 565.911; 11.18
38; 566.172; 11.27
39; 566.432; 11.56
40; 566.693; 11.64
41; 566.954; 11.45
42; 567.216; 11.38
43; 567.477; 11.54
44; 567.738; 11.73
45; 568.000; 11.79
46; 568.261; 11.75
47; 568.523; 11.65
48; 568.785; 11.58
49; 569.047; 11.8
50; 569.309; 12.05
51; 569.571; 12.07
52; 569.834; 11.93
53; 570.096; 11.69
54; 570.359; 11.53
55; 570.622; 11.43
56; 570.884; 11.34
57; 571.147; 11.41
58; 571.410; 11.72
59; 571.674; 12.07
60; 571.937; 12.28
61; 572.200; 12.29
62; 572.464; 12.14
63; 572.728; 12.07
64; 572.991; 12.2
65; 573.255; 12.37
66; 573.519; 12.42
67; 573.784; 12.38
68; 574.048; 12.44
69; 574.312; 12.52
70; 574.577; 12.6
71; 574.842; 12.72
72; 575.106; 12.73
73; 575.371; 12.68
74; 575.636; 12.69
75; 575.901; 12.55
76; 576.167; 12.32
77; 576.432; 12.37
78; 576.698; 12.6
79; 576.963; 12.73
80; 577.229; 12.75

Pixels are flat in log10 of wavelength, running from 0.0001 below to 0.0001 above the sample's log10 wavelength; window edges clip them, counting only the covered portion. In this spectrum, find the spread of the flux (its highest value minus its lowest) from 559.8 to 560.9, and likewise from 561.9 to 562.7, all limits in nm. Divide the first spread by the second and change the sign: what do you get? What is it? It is -6.3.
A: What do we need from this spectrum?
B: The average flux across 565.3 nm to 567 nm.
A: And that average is 11.5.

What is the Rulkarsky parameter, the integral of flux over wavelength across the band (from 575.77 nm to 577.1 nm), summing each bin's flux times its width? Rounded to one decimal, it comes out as 16.6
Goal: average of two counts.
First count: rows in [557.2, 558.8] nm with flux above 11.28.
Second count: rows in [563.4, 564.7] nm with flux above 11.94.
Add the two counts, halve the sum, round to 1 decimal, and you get 1.0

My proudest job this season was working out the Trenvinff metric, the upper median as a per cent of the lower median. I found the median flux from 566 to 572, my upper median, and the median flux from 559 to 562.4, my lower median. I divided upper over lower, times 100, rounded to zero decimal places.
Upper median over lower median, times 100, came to 108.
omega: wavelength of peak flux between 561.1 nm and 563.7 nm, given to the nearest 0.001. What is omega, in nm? 563.570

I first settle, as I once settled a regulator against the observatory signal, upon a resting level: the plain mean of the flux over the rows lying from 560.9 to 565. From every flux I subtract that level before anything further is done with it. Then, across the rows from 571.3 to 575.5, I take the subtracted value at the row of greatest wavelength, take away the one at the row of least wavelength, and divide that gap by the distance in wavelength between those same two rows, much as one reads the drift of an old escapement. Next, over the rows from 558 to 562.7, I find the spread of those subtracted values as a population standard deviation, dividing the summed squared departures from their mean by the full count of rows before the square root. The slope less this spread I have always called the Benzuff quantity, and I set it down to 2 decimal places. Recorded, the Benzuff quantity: -0.24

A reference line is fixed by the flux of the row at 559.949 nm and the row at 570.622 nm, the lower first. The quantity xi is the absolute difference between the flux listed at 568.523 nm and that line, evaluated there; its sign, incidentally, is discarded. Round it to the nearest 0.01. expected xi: 0.53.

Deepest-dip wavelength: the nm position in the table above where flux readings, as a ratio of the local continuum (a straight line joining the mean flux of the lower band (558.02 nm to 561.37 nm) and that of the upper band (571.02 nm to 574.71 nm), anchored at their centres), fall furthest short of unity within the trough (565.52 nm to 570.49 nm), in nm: 570.359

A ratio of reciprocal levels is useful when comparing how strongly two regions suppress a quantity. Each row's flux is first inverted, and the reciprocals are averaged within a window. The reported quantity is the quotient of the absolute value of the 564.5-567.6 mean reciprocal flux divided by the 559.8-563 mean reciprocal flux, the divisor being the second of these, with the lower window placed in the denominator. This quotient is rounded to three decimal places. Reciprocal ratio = 0.934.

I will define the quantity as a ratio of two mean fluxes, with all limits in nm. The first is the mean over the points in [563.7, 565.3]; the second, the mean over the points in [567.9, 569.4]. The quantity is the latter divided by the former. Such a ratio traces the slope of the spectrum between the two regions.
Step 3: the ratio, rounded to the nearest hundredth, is 1.01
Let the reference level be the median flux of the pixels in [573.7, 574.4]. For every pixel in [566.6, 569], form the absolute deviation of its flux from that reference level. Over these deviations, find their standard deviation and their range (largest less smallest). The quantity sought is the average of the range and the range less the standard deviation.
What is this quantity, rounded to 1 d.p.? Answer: 0.3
